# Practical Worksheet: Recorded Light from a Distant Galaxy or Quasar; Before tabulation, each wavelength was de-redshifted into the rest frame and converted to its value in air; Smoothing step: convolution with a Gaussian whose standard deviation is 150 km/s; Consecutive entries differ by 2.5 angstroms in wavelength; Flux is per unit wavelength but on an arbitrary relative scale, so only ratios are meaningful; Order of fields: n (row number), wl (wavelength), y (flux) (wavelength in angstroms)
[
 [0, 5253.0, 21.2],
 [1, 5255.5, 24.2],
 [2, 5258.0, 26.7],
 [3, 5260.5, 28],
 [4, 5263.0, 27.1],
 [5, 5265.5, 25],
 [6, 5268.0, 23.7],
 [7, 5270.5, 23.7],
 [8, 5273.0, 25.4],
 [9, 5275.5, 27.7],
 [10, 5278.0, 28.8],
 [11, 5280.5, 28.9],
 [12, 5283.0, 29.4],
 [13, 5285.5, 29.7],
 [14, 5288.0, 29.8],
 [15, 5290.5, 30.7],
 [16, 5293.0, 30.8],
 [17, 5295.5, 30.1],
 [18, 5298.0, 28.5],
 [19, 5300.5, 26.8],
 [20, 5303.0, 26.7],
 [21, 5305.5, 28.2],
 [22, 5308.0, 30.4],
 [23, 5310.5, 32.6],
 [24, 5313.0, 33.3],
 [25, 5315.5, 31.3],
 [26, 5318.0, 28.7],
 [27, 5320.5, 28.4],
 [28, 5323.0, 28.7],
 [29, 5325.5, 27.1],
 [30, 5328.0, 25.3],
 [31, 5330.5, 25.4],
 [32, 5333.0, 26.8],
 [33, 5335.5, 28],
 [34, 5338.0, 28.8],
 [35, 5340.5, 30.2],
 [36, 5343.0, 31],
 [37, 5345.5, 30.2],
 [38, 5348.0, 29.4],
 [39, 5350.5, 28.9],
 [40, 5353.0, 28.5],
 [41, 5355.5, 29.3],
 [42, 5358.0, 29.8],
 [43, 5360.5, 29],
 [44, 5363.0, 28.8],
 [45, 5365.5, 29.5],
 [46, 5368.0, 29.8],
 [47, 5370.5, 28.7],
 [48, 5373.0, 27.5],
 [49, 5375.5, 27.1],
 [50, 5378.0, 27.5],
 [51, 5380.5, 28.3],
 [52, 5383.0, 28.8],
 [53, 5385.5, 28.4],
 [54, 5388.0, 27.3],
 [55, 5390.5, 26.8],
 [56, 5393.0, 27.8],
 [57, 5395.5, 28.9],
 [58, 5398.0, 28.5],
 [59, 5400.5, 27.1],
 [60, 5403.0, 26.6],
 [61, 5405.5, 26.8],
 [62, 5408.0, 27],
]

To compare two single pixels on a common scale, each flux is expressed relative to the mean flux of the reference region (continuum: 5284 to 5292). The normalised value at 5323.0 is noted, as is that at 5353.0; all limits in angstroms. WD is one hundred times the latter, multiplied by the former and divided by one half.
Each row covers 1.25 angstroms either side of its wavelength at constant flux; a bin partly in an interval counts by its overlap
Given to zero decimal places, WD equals 181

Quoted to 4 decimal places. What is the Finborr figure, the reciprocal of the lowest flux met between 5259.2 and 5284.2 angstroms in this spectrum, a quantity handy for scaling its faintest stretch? 0.0422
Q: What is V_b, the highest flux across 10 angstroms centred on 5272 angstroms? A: 27.7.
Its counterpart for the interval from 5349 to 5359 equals 29.8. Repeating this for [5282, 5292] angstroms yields 30.7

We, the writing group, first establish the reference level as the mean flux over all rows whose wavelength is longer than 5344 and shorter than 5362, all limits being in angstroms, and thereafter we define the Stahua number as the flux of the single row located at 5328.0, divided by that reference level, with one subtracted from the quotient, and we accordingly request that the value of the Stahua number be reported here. -0.137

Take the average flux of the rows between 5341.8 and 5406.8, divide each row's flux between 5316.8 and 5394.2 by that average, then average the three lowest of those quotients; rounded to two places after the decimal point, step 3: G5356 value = 0.91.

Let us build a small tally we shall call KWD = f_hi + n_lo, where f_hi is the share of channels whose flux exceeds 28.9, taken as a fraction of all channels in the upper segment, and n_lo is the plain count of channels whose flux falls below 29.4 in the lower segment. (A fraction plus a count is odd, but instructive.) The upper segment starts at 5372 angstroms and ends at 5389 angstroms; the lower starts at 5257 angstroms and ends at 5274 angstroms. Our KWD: 7.0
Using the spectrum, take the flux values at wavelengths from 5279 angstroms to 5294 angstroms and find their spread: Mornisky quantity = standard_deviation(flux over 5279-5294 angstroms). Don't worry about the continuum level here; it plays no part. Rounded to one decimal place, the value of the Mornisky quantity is 0.7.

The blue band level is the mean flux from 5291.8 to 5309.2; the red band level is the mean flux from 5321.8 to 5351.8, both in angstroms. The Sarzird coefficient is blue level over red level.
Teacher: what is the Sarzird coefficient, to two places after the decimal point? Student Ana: 1.02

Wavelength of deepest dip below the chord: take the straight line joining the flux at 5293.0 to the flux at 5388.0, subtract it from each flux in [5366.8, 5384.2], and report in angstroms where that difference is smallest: 5375.5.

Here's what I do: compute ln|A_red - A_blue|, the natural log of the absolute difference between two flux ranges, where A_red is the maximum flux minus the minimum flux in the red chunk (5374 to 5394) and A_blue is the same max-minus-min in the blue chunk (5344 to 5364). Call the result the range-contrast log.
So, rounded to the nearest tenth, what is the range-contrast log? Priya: -1.2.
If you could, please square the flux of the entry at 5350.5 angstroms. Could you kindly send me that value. 835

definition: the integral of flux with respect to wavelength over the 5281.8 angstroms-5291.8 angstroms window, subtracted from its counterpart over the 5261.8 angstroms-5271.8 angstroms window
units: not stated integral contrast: -50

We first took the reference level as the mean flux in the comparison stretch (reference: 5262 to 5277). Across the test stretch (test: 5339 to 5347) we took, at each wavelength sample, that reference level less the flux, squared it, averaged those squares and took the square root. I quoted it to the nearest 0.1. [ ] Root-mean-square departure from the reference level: 5.0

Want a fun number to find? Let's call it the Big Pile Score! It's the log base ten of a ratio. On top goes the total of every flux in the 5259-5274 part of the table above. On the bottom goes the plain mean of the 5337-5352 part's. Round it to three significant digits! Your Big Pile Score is 0.711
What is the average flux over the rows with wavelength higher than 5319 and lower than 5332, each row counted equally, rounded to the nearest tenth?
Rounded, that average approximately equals 27.0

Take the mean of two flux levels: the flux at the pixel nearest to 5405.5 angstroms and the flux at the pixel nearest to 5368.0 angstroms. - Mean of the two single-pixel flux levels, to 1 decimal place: 28.3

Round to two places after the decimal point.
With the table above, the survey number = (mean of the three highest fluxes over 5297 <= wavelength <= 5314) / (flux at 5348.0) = 1.09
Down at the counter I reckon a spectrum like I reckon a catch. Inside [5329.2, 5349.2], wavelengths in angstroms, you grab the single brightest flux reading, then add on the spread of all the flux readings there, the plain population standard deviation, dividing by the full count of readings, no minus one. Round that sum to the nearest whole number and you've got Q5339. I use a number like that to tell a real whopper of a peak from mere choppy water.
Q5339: 33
